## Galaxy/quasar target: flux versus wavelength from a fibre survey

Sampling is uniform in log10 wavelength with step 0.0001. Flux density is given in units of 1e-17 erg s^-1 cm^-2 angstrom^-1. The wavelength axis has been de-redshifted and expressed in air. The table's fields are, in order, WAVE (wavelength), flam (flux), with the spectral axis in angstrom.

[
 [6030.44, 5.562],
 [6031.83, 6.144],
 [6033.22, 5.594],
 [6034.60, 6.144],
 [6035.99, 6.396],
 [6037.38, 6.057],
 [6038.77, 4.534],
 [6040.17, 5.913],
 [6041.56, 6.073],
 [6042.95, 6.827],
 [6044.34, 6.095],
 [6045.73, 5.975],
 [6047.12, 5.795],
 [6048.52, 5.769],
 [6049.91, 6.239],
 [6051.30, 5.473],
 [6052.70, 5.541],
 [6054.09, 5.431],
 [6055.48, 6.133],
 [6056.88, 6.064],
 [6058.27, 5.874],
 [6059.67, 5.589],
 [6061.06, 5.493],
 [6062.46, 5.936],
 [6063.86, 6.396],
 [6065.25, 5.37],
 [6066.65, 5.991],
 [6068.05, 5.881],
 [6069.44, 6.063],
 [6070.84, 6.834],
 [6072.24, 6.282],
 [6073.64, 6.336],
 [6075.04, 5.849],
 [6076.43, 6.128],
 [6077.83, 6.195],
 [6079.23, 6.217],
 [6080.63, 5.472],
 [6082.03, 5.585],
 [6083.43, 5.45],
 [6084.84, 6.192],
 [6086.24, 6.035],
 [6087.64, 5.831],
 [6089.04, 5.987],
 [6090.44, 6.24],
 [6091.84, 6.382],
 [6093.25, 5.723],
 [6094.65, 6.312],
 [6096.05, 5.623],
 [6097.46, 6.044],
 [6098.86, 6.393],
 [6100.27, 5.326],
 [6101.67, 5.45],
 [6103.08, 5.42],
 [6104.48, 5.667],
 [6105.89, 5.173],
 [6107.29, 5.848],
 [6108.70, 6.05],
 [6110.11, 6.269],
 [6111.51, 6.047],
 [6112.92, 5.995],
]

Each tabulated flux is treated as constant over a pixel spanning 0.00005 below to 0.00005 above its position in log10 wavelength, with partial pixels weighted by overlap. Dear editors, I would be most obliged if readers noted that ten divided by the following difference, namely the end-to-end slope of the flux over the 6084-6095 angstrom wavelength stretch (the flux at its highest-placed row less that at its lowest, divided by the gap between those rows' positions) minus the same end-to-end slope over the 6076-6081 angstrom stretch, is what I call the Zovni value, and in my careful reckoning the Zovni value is 59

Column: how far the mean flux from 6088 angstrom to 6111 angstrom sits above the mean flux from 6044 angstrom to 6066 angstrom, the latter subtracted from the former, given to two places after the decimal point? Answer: 0.05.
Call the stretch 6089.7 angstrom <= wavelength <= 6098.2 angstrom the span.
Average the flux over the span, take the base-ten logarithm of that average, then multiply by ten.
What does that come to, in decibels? 7.82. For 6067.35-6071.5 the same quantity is 7.97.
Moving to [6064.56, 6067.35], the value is 7.54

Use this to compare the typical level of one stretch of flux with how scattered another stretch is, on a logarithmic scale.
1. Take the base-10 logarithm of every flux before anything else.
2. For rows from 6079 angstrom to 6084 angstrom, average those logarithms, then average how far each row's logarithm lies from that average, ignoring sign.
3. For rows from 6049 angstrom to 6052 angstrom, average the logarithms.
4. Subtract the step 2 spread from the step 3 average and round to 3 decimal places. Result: 0.747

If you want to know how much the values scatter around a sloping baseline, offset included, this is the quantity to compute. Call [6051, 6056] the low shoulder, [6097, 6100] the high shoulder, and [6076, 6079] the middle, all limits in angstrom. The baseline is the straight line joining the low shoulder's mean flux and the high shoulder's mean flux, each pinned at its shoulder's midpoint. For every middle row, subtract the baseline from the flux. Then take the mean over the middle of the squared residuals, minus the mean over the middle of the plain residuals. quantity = -0.2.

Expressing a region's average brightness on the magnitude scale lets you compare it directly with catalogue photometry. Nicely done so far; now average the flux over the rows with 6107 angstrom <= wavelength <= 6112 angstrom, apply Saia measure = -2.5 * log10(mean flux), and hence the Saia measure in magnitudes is -1.96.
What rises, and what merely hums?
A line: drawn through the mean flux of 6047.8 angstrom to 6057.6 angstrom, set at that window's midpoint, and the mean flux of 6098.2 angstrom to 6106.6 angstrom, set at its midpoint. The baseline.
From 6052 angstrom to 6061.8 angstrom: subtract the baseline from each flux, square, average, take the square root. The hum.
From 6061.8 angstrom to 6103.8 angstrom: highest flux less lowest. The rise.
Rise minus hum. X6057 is 1.2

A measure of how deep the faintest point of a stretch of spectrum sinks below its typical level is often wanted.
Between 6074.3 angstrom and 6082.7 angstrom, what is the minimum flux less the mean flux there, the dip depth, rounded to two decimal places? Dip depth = -0.44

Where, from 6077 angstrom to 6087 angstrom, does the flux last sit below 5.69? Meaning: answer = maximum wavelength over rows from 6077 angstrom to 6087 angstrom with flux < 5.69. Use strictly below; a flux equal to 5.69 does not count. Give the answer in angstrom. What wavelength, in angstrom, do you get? 6083.43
